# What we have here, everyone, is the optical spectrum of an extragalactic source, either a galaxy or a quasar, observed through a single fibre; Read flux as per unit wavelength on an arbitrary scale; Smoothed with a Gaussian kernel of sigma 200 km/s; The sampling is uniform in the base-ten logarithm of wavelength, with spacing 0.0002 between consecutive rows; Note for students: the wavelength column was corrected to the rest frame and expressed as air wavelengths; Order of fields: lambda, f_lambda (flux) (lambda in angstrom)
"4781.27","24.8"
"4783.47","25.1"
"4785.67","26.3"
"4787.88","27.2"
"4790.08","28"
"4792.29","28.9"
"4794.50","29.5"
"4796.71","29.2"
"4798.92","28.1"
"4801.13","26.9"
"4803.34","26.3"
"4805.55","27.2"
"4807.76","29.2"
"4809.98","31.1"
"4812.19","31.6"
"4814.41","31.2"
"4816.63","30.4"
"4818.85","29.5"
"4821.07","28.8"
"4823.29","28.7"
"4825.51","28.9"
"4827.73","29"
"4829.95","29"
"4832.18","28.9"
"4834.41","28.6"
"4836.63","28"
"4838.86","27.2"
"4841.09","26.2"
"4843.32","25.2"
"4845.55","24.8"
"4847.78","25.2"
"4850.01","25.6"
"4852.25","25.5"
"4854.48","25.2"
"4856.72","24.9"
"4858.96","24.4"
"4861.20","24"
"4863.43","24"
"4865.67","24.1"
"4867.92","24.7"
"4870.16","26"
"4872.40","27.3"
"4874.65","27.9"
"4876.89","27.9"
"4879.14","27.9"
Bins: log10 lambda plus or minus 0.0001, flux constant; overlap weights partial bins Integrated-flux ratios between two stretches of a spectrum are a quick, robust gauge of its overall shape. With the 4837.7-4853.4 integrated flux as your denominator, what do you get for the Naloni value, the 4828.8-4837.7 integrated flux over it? 0.6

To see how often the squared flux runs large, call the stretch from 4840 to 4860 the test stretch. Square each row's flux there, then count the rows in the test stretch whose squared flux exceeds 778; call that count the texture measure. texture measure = 0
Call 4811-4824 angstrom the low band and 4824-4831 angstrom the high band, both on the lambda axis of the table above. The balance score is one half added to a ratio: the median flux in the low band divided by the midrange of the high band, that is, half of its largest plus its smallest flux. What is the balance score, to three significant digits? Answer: 1.53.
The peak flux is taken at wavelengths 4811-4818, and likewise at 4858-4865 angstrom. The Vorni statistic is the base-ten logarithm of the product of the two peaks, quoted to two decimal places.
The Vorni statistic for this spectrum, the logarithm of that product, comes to 2.89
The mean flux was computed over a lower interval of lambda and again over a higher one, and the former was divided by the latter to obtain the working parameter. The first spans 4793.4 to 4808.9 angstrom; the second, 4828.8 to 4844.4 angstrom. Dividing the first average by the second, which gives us 1.02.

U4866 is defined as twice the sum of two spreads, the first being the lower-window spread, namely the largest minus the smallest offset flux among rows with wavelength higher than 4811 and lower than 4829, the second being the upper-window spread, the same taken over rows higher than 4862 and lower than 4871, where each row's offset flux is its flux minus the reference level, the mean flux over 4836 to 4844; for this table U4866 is 10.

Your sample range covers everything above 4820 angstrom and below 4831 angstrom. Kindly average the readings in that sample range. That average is 29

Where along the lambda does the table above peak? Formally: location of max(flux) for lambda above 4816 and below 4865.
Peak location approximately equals 4816.63 angstrom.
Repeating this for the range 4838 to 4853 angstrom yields 4838.86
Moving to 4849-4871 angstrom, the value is 4870.16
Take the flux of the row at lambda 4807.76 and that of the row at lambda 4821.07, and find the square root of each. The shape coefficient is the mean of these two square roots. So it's 5.39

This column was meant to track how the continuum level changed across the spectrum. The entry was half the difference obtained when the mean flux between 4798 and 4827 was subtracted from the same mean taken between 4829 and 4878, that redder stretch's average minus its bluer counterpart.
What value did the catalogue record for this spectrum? -1.5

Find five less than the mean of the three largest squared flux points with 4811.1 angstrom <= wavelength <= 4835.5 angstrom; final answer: 960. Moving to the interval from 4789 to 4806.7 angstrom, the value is 848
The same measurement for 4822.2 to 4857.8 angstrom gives 834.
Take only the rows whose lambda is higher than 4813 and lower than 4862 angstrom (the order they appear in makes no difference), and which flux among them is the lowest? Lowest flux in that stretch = 24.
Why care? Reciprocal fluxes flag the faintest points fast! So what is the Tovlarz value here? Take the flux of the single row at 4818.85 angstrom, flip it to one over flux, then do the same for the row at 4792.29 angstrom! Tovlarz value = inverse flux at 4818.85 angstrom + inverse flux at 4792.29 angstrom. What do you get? 0.069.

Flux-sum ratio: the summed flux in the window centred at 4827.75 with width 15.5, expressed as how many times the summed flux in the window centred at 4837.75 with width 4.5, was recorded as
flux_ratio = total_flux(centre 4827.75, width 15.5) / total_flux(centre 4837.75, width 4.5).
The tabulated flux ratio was 3.7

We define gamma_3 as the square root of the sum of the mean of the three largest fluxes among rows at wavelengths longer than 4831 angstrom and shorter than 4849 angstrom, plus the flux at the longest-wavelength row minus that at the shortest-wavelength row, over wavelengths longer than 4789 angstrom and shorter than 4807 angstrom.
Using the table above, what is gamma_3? 5.3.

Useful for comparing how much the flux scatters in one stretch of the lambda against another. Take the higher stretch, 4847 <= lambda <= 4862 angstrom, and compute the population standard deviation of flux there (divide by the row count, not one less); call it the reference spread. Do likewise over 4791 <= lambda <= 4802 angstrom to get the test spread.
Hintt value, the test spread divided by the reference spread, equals 1.7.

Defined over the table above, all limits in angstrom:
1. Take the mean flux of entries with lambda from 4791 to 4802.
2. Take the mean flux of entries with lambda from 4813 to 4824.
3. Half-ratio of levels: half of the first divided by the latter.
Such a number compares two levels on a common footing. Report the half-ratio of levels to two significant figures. 0.48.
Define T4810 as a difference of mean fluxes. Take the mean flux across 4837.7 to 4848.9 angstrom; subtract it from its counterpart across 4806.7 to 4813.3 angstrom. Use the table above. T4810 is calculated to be 4.9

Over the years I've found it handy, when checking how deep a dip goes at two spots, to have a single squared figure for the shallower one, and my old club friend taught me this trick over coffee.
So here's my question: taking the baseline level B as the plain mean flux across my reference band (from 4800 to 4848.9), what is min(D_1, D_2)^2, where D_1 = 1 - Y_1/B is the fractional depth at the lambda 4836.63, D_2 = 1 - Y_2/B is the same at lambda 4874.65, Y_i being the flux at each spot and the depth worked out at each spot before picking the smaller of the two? 0.0001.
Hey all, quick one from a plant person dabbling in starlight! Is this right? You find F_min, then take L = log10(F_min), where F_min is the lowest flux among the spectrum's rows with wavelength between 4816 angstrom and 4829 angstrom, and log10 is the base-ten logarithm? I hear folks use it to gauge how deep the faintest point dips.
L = 1.46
